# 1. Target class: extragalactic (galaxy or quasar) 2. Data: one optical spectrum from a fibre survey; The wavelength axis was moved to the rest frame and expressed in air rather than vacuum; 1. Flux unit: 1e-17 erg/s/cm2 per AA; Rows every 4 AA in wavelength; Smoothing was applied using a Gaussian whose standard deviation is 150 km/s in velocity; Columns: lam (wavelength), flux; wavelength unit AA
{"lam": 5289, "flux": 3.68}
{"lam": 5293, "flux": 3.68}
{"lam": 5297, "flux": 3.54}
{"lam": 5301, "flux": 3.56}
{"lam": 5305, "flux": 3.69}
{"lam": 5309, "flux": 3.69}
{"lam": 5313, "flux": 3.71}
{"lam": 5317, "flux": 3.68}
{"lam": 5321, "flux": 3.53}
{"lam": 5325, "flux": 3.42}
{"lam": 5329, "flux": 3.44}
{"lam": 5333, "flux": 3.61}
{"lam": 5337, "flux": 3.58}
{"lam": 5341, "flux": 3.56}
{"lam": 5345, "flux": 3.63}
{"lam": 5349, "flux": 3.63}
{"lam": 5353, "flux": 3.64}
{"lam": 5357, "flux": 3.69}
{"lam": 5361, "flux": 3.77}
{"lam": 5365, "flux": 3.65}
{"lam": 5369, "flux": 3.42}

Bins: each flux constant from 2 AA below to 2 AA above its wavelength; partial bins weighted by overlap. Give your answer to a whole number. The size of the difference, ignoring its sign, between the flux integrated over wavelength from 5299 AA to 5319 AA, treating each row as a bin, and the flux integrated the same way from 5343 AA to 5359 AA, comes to 15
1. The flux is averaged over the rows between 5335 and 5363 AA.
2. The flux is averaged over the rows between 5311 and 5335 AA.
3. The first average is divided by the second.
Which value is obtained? 1.02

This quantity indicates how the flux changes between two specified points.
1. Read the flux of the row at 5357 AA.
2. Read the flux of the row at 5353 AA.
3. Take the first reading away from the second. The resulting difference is -0.05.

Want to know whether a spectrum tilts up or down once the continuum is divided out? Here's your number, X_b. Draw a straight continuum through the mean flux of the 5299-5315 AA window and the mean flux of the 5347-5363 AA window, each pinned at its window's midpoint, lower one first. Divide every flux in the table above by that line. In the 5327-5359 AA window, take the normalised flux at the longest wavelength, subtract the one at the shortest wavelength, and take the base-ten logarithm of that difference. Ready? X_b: -1.2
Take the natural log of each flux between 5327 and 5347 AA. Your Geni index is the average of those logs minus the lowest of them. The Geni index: 0.035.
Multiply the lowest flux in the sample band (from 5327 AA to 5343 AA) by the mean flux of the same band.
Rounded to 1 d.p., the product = 12.2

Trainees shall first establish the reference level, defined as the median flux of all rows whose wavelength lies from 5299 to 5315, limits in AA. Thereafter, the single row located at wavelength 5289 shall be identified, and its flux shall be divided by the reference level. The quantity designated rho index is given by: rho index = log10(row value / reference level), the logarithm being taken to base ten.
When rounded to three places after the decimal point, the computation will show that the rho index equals -0.001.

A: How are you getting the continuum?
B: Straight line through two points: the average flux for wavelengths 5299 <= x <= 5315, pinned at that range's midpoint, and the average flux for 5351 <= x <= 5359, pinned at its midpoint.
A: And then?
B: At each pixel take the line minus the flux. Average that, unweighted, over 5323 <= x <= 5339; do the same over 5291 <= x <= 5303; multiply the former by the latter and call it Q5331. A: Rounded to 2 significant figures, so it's 0.010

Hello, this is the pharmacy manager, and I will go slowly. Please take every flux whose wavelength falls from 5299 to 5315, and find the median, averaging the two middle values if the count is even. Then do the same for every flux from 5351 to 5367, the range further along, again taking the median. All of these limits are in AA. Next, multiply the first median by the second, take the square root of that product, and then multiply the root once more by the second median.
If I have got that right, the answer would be 13.5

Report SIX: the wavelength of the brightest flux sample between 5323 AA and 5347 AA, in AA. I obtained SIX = 5345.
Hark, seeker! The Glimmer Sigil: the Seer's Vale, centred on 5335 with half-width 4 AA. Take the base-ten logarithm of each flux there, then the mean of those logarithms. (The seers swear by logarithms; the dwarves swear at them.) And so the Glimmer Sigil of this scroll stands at 0.556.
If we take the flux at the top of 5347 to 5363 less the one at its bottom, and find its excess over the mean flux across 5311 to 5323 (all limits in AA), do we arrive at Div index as -3.50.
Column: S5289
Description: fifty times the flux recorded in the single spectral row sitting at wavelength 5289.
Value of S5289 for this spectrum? 184.0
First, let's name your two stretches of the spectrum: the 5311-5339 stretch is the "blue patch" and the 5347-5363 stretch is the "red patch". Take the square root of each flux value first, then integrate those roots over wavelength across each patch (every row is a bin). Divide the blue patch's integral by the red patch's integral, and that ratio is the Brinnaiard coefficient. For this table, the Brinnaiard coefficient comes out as 1.72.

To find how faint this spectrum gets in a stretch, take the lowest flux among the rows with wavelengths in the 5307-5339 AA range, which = 3.42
